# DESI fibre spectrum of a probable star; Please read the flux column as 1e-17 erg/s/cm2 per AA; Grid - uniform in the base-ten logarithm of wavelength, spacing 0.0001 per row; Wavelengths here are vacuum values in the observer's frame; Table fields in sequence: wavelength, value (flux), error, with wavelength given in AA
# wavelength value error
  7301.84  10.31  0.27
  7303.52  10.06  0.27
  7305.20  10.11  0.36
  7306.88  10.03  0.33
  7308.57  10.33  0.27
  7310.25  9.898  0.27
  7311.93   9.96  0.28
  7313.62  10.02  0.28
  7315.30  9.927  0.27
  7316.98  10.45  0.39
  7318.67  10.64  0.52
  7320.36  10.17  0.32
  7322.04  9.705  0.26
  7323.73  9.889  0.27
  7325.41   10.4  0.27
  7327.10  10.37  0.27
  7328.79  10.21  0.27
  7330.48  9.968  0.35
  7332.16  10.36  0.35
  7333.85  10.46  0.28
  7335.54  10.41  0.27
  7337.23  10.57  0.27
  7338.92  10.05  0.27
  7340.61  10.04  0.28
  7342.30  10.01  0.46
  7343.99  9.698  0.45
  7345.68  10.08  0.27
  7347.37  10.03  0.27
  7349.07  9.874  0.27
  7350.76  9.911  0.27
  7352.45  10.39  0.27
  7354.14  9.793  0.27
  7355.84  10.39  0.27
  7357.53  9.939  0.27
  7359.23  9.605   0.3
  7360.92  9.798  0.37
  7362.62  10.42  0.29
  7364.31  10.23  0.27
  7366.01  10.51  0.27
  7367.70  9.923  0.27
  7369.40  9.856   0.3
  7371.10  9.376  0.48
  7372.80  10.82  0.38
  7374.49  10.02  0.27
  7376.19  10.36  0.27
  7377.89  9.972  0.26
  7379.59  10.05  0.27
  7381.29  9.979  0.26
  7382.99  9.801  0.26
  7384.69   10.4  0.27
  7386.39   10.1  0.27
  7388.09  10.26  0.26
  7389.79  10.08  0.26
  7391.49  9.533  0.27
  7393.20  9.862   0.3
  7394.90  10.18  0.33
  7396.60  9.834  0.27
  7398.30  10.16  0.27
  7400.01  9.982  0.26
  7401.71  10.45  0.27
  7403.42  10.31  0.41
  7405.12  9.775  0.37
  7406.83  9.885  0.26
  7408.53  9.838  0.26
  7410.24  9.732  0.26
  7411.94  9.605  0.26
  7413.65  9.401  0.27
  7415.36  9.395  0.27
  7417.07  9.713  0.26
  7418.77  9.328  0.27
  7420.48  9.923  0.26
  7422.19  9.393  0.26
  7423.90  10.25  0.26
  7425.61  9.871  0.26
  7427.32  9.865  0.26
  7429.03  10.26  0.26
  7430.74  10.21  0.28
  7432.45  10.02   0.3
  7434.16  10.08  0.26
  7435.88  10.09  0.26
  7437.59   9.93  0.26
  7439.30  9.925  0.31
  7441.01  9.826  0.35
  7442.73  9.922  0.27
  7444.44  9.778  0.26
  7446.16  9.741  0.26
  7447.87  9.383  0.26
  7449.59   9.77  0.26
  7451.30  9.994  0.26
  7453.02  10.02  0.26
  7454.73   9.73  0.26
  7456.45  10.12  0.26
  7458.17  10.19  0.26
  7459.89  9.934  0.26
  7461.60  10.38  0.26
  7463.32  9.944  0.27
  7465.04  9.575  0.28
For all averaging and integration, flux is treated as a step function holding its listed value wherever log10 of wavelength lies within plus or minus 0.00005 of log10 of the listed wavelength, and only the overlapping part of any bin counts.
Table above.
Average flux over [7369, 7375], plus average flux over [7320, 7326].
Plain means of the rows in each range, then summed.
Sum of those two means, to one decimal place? 20.1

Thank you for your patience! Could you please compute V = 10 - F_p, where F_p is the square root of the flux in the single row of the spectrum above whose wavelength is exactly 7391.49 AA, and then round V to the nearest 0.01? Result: 6.91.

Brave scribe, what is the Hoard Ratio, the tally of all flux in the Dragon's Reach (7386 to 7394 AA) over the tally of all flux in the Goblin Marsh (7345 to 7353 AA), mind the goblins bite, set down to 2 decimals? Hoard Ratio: 0.99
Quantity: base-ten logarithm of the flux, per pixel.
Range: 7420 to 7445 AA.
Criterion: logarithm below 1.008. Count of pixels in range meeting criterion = 12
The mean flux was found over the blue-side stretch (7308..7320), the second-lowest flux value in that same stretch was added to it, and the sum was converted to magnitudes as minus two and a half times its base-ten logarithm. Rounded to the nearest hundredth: -3.26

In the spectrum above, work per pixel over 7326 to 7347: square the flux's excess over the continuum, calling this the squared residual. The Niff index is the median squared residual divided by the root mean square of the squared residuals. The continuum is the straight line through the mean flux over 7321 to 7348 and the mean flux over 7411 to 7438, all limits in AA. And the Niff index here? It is 0.45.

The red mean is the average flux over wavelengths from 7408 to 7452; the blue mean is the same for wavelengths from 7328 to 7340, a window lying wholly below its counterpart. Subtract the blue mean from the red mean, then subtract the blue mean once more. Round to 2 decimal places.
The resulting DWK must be -10.76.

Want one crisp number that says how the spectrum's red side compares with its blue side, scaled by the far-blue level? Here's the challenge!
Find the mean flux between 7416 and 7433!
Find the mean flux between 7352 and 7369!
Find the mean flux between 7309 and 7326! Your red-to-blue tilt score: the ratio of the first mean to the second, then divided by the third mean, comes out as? 0.0968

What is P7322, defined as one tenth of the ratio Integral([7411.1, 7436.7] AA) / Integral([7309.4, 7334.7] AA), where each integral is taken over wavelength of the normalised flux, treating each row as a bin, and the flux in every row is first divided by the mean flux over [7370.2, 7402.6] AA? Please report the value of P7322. 0.098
